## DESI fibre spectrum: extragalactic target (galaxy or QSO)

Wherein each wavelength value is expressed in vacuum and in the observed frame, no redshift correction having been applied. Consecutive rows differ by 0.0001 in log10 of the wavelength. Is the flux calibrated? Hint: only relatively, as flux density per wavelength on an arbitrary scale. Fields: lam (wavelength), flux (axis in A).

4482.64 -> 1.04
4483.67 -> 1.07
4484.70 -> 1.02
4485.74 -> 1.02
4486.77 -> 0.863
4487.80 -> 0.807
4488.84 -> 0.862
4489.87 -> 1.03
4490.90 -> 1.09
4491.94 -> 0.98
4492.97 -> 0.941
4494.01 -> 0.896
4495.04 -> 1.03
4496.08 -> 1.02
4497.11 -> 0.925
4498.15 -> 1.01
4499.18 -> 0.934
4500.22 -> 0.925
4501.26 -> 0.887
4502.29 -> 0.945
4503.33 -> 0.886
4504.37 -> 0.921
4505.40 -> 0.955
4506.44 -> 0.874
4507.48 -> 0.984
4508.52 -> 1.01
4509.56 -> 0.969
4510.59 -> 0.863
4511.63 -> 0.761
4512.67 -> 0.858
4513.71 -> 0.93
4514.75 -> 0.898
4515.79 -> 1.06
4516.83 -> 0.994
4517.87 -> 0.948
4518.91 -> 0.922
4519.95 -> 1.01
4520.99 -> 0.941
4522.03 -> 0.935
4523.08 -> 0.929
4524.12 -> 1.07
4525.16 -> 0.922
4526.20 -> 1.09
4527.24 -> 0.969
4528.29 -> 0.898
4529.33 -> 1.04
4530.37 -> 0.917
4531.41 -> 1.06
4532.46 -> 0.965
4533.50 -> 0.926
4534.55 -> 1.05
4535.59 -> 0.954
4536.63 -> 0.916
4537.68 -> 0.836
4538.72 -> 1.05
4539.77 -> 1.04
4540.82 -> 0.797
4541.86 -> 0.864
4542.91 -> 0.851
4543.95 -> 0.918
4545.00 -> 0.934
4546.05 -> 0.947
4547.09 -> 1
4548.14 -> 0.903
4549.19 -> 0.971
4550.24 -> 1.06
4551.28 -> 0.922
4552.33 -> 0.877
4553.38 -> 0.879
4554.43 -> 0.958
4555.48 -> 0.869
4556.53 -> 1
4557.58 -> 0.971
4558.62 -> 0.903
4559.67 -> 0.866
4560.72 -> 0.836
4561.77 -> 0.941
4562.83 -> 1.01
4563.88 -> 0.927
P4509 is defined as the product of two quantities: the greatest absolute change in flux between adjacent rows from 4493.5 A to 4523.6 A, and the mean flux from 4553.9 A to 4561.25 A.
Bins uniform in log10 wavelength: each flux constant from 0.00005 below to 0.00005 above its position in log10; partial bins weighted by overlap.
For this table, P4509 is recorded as 0.148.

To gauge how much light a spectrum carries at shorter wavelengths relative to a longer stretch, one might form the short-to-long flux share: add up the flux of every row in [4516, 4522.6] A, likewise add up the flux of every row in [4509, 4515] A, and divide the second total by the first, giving 0.92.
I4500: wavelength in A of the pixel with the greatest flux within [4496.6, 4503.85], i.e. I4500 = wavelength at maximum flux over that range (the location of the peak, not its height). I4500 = 4498.15 A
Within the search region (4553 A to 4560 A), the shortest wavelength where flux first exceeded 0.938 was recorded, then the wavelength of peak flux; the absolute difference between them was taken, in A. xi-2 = 2.1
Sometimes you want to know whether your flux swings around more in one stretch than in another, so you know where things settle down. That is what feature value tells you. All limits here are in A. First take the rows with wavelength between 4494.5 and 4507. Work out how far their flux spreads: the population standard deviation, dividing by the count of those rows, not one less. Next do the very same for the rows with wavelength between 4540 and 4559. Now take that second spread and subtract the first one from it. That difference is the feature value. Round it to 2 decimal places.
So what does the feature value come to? 0.01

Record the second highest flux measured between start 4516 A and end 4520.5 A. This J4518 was 0.994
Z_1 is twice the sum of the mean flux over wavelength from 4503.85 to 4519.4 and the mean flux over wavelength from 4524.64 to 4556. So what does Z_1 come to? 3.752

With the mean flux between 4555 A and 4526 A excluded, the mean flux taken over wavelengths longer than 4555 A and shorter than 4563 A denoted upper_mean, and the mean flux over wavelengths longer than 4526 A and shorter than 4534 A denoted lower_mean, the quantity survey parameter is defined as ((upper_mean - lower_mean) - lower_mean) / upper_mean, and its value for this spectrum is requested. -1.127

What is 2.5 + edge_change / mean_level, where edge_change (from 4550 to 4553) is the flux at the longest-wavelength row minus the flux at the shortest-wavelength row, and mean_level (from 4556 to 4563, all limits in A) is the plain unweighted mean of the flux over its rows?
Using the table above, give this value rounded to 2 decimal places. 2.30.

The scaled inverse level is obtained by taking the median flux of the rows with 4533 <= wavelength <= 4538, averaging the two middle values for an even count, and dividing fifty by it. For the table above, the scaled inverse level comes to 54.0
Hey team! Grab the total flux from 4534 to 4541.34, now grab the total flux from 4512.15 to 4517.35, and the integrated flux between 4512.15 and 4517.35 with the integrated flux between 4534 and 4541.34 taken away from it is -2.0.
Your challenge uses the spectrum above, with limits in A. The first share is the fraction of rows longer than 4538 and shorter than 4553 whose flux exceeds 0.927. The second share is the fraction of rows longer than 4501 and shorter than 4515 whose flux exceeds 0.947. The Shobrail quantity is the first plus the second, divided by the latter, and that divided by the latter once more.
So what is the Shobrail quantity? 10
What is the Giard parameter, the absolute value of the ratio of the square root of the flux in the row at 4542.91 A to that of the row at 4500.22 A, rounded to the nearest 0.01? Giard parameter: 0.96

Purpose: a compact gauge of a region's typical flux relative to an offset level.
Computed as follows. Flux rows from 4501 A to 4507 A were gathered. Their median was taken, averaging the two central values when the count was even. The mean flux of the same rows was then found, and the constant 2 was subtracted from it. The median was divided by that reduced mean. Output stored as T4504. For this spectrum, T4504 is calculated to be -0.83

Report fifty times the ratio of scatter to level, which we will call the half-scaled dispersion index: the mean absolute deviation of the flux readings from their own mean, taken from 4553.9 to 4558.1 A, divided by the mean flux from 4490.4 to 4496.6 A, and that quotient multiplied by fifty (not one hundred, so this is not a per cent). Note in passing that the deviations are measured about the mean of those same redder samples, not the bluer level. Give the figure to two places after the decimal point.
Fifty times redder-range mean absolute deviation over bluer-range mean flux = 2.03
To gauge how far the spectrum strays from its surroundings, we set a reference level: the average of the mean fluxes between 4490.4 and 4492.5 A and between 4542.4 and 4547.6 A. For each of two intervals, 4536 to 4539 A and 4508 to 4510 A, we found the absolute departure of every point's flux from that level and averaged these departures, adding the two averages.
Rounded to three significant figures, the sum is 0.114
